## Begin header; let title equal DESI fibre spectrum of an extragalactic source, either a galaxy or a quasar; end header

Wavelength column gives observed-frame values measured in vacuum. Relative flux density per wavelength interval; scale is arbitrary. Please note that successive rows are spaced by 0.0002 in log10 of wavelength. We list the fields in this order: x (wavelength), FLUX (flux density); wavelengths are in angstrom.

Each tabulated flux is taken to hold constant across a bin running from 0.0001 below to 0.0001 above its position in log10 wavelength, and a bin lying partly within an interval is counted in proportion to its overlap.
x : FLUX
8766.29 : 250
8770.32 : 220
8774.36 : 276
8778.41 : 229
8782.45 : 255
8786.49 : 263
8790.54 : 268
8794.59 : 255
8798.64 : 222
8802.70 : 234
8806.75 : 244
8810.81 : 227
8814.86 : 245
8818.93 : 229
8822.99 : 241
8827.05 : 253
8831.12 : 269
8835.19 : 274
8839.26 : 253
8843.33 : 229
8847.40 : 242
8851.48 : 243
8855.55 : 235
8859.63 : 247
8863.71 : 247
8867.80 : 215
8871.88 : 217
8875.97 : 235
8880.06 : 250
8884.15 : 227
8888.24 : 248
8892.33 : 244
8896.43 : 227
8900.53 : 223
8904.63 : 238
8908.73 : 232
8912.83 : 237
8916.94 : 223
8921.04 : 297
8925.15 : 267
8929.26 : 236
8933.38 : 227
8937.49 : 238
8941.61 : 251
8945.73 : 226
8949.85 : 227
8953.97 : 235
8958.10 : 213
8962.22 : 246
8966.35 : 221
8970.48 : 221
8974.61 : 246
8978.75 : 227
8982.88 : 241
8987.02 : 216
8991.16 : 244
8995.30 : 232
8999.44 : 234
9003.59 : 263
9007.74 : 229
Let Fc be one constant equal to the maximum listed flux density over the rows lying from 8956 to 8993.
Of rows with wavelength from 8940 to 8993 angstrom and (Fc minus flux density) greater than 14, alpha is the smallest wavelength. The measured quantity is 8945.73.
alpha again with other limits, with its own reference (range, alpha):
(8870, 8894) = 8871.88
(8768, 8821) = 8770.32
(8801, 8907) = 8810.81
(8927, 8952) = 8933.38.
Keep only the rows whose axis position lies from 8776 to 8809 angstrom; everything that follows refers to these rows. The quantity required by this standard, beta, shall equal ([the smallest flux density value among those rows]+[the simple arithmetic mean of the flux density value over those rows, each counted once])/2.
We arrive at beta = 234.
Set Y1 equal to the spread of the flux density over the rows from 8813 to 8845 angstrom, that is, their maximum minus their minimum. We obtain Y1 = 45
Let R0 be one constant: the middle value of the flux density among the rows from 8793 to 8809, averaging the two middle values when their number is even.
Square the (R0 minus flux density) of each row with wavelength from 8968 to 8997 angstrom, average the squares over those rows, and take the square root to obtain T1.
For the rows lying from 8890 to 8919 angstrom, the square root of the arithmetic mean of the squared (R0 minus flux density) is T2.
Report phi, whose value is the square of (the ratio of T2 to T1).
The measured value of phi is 0.7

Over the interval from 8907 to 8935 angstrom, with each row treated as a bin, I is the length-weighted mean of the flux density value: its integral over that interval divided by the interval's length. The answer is 246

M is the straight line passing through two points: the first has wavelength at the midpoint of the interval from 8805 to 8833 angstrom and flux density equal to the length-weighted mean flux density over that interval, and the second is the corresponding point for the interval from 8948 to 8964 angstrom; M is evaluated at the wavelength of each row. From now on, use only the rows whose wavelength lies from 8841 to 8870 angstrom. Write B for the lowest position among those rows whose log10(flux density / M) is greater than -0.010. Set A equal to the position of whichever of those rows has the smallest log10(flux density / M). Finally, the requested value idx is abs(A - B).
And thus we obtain 20.4 angstrom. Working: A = 8867.80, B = 8847.40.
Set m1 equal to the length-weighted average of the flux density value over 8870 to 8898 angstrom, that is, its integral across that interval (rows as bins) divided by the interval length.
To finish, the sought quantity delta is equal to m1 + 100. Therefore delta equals 336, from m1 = 236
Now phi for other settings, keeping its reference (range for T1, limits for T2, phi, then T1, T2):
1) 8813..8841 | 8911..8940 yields 1.7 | 19.5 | 26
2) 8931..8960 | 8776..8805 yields 1.8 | 13.6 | 18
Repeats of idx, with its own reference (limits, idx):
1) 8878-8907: 20.5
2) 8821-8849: 20.3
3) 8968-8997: 12.4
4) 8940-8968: 16.5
